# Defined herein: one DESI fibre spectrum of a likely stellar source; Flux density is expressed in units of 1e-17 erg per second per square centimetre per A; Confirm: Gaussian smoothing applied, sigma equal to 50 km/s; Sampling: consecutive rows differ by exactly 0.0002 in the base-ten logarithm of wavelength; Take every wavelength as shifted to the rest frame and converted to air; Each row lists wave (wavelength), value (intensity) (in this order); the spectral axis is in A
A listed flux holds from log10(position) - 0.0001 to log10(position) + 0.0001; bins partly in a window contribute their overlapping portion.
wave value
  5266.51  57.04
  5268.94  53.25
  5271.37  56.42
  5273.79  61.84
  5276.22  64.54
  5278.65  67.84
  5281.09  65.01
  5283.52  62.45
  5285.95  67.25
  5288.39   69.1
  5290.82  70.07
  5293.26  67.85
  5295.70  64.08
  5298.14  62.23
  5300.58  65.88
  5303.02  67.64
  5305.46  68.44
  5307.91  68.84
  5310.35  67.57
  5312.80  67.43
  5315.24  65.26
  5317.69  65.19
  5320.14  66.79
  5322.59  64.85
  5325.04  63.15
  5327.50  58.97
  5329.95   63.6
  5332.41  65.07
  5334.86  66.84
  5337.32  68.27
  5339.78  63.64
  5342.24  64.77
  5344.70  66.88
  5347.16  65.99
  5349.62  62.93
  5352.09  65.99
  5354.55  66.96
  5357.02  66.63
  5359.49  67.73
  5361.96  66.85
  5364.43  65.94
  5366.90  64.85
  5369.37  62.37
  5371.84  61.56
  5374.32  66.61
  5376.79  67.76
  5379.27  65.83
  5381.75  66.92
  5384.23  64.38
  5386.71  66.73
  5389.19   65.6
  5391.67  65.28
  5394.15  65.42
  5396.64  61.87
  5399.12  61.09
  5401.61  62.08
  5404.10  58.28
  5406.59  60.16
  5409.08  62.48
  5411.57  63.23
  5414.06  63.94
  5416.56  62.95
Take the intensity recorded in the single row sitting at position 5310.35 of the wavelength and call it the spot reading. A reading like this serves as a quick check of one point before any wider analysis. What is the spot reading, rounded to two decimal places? 67.57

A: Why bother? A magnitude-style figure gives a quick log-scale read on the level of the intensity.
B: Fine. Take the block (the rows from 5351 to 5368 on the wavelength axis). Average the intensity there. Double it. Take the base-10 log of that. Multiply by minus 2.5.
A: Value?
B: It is -5.31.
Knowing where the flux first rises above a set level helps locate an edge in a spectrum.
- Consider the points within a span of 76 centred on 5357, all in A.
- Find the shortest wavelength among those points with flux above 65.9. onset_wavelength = 5320.14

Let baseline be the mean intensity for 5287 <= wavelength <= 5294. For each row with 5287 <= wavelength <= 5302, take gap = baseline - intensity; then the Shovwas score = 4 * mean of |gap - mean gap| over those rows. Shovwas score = 9.9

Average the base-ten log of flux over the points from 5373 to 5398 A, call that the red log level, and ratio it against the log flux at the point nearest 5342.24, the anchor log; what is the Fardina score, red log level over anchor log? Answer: 1.00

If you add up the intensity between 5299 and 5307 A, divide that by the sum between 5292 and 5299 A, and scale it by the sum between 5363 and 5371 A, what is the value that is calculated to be 201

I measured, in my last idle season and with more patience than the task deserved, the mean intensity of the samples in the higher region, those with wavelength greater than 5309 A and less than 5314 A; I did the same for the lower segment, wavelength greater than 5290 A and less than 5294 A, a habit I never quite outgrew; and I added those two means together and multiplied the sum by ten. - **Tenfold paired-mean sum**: 1365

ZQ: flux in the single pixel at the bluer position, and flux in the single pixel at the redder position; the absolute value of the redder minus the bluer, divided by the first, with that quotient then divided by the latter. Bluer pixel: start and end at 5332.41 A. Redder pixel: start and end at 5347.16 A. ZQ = 0.0002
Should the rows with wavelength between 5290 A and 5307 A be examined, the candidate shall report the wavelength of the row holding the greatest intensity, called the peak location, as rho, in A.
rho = 5290.82 A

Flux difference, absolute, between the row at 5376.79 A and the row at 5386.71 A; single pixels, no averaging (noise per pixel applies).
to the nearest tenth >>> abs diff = 1.0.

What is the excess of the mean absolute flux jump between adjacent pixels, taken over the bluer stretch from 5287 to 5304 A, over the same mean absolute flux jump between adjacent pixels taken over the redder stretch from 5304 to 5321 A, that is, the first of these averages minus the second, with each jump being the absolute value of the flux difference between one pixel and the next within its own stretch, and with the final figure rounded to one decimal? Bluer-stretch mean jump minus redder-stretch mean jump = 1.4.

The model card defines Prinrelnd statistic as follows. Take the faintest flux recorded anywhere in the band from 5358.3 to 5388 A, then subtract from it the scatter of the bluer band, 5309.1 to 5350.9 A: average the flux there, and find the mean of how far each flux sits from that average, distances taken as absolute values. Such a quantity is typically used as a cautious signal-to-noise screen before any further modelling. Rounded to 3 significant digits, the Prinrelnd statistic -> 59.9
